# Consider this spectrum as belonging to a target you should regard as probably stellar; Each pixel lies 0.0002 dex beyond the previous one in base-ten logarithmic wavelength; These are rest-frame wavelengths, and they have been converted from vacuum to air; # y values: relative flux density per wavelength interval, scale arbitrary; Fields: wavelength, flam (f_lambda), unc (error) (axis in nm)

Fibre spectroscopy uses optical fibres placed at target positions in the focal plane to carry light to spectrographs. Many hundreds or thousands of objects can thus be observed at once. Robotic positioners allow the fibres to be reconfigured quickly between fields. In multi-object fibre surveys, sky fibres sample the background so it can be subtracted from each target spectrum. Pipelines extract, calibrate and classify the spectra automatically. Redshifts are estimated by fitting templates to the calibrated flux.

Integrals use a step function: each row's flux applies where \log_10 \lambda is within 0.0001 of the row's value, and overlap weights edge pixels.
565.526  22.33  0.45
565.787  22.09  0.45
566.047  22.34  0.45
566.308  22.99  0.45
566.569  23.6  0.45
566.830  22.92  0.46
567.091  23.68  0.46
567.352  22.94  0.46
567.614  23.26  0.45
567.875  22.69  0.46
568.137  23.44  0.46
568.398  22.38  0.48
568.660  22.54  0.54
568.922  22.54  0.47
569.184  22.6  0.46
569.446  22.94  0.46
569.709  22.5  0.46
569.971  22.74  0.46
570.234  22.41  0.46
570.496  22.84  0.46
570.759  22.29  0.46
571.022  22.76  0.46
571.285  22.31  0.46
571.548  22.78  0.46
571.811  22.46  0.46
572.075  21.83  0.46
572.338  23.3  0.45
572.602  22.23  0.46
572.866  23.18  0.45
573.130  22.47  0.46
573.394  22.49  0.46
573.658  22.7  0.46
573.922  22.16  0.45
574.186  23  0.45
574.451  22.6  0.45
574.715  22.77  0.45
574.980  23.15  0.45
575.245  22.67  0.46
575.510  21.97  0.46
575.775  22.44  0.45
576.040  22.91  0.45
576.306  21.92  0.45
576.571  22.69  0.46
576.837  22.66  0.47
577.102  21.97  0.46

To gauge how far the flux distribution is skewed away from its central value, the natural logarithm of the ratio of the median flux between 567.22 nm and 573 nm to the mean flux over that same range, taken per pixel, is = -0.0015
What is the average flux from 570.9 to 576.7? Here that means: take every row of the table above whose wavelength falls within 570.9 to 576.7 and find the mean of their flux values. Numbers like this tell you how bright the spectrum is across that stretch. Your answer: 22.6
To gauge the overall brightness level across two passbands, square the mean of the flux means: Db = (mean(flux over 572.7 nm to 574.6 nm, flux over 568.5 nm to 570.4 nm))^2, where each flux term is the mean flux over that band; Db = 512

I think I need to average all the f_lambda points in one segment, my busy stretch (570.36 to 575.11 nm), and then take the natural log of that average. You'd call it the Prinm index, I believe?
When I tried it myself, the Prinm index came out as 3.12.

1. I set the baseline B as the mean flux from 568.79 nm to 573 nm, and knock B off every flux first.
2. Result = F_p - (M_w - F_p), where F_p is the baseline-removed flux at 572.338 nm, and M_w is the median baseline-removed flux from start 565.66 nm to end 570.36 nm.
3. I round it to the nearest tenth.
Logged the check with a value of 1.3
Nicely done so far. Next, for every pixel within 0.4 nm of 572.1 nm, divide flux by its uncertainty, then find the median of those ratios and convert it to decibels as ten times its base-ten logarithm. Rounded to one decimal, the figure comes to 16.9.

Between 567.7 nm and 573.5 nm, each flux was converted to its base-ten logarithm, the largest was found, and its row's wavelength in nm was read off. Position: 568.137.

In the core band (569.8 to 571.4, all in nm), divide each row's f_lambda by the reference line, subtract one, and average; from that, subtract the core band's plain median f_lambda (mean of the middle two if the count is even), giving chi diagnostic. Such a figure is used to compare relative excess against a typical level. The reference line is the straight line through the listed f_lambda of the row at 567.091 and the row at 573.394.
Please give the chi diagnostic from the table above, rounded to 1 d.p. -22.6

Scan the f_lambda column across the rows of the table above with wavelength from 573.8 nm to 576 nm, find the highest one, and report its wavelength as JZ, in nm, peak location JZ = 574.980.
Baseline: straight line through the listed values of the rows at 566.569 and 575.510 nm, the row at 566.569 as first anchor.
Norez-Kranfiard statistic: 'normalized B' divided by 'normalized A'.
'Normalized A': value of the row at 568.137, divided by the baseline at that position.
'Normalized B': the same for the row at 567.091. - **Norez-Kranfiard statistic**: 1.00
